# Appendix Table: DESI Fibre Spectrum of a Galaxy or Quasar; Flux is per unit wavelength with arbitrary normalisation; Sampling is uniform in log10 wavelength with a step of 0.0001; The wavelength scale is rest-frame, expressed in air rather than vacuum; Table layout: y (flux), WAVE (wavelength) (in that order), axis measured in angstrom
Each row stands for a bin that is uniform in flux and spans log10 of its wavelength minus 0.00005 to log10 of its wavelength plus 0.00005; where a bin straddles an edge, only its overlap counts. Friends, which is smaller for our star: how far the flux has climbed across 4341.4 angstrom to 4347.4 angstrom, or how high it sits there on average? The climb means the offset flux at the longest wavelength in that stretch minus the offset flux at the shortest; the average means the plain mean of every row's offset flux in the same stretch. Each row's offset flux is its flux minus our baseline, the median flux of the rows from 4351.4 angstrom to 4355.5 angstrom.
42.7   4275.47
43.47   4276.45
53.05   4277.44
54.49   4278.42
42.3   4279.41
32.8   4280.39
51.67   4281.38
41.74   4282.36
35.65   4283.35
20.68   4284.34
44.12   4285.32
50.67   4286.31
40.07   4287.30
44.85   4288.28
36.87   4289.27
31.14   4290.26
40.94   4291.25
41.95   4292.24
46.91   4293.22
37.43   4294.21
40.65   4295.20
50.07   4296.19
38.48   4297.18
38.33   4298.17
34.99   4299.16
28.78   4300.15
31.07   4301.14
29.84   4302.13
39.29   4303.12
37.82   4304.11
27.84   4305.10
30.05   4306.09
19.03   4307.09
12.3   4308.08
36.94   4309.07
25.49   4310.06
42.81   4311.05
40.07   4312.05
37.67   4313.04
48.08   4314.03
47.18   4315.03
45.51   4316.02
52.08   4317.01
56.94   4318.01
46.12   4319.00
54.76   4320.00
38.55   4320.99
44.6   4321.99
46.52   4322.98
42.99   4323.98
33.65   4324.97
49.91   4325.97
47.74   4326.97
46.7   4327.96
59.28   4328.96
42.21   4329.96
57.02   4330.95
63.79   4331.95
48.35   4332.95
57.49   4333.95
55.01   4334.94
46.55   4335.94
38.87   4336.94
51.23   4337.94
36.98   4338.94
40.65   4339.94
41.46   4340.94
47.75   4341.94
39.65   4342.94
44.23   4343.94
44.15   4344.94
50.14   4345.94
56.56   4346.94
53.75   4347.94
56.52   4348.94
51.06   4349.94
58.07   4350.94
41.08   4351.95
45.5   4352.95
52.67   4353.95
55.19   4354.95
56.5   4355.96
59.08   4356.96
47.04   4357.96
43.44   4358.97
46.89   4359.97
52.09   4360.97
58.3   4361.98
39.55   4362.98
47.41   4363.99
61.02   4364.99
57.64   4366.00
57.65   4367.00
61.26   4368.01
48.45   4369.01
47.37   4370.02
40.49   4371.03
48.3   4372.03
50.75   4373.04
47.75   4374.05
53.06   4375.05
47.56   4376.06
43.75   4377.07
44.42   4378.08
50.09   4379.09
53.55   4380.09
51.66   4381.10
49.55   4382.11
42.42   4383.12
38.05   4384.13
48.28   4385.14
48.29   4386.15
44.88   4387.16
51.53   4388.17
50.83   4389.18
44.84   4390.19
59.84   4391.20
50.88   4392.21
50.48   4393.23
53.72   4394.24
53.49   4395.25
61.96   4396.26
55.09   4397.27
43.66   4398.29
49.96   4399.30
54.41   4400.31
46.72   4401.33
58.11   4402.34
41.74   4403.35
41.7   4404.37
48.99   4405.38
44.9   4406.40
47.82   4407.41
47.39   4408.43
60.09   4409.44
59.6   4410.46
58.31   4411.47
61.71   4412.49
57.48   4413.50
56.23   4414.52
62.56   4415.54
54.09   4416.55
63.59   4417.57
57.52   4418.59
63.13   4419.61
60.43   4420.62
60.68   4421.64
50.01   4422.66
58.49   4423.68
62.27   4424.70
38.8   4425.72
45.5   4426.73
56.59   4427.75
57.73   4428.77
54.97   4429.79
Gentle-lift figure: -2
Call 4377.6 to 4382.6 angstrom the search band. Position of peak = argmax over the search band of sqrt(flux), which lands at 4380.09 angstrom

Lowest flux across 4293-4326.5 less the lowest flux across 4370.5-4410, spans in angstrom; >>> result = -26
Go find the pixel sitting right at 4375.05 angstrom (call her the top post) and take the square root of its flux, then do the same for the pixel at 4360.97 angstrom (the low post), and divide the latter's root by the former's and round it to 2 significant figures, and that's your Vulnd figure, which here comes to 0.99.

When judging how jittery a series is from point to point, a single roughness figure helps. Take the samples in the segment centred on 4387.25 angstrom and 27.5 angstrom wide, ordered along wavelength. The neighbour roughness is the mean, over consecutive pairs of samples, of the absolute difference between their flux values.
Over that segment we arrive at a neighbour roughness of 5.1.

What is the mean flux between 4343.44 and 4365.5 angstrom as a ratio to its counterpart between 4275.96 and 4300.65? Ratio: 1.25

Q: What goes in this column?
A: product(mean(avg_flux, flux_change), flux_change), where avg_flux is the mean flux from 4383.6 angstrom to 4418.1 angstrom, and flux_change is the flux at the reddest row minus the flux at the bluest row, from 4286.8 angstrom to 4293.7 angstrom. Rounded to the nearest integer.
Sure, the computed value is 202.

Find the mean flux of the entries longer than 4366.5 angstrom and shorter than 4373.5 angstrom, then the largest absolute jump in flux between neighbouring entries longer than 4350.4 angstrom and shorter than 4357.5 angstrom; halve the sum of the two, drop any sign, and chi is 33.8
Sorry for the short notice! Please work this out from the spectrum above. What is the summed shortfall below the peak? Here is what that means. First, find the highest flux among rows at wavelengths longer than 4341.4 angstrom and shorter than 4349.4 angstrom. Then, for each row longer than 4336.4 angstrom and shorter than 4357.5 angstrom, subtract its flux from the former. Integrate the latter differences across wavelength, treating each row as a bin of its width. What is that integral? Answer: 167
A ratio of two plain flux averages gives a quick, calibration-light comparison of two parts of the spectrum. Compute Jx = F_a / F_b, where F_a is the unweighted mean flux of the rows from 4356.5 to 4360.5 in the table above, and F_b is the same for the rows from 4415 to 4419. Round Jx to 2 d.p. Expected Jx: 0.83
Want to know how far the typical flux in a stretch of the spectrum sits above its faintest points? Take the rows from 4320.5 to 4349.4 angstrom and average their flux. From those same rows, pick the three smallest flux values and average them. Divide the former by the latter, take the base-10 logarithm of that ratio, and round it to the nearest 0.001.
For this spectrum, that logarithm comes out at 0.117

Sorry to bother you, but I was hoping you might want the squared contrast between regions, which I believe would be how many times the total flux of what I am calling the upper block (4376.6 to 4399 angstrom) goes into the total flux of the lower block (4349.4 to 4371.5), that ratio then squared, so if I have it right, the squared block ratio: 1.1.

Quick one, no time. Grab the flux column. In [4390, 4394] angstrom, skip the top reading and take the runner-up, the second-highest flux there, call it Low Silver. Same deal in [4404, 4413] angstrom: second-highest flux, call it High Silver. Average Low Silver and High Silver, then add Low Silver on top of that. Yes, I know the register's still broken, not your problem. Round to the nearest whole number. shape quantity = 106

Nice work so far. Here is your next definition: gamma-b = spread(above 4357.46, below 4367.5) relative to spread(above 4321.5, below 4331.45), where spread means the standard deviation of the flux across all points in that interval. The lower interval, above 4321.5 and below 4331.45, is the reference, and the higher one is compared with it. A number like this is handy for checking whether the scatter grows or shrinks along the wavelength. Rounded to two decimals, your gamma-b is 0.99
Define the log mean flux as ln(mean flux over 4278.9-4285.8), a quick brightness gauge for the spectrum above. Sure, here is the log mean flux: 3.65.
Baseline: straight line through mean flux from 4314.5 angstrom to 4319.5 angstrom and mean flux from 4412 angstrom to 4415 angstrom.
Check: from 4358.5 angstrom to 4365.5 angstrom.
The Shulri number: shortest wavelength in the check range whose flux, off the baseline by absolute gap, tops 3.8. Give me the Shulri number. 4358.97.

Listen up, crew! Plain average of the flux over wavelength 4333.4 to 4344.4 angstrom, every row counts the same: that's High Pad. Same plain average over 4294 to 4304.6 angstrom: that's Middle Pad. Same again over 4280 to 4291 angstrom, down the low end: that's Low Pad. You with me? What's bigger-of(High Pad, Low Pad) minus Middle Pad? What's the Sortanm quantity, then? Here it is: 8.5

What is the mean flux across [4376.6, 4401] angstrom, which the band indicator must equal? 50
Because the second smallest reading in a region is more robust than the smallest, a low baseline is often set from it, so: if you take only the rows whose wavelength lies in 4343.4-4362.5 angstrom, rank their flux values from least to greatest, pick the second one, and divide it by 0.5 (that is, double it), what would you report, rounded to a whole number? 87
